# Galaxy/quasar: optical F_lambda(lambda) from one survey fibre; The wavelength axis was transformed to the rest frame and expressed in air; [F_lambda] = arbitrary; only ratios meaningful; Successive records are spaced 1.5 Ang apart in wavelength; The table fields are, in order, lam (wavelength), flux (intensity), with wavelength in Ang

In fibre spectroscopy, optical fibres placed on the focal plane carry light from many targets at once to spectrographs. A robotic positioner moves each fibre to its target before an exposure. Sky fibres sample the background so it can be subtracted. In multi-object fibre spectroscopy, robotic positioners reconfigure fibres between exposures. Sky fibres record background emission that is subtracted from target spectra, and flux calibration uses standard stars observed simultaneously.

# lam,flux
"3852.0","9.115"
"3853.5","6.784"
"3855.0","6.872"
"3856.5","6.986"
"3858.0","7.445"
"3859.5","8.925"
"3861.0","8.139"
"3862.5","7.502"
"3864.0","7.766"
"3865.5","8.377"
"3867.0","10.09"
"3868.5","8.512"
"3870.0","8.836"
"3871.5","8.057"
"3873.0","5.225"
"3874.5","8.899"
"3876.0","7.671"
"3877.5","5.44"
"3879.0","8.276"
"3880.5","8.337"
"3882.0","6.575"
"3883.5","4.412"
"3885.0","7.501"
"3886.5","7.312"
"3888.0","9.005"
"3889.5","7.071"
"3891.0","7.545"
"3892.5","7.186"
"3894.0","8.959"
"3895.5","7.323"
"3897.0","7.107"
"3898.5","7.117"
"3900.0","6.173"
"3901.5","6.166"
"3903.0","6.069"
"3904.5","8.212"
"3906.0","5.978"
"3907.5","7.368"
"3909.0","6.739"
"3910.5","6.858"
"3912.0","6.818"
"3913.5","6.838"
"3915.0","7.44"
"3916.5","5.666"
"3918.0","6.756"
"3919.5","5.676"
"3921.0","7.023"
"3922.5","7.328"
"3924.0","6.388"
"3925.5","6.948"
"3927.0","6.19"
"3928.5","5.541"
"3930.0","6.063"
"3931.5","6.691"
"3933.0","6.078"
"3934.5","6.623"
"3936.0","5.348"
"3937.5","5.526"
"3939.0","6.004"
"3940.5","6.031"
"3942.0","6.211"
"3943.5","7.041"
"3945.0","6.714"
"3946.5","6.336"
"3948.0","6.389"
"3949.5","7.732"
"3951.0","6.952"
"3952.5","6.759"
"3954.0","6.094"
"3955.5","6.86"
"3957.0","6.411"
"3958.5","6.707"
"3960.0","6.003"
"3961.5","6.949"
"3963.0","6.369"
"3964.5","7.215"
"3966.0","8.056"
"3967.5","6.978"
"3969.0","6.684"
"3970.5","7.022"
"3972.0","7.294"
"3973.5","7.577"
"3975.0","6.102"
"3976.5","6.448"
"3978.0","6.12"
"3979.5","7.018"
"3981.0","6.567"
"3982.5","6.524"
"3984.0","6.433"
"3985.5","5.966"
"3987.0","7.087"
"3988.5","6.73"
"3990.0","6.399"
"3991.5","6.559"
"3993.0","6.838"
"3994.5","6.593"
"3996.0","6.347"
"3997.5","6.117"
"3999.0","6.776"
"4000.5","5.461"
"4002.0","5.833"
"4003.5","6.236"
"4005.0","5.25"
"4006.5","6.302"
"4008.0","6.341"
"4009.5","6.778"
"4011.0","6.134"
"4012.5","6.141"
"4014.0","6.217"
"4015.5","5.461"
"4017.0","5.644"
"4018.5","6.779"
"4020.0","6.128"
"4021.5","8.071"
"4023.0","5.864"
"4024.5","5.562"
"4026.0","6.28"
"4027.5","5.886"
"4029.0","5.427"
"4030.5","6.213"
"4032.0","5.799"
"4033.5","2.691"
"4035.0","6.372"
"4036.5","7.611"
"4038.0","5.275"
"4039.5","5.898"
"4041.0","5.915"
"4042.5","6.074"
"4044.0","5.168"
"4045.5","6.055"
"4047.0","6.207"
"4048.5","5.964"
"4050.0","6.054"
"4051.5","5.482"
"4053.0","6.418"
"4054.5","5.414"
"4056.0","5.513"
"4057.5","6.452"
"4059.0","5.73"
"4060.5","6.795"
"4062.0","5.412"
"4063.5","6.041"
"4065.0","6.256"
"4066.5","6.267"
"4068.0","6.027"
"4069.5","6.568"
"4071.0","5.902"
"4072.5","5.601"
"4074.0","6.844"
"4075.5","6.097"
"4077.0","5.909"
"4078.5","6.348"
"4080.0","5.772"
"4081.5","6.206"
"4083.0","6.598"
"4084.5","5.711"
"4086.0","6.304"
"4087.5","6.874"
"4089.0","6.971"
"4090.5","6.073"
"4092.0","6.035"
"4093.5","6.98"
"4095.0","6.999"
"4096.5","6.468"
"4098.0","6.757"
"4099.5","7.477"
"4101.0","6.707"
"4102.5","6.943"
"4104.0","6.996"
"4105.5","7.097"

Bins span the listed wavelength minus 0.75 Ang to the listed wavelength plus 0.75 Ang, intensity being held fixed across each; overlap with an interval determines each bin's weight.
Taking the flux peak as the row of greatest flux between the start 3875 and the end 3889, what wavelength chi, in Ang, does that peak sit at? 3888.0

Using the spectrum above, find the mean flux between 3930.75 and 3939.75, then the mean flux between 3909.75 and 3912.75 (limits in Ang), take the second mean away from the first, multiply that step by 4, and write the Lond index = -3.2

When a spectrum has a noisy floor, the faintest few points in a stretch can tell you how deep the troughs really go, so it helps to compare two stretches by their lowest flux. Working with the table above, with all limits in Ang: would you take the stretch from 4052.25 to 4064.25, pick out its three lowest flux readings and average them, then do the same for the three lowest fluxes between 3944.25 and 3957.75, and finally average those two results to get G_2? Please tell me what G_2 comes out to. 5.86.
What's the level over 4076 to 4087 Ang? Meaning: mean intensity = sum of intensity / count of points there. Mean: 6.1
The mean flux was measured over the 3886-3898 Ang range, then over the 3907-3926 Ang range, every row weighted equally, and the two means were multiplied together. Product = 52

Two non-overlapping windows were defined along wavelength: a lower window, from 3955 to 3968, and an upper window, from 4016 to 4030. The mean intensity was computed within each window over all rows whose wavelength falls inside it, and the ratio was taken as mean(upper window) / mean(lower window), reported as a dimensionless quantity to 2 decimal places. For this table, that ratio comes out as 0.90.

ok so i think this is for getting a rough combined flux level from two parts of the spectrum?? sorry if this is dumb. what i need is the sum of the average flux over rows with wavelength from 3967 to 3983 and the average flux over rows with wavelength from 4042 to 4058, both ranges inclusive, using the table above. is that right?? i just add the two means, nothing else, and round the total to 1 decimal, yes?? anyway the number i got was 12.6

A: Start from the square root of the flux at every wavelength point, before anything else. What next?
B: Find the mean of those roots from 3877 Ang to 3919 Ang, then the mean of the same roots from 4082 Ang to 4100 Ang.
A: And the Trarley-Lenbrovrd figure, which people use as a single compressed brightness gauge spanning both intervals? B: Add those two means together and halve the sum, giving 2.60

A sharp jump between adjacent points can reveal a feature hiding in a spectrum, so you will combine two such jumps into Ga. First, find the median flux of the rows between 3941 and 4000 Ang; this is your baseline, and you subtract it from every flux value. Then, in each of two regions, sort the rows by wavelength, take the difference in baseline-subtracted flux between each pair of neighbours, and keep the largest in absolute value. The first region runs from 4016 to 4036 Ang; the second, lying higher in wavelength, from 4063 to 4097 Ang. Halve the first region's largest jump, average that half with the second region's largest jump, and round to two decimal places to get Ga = 1.54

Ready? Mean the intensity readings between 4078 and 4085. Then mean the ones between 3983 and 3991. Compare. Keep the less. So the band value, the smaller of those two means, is 6.13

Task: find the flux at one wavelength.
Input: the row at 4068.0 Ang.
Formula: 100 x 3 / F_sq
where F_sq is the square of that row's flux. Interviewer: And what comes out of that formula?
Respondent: 8.3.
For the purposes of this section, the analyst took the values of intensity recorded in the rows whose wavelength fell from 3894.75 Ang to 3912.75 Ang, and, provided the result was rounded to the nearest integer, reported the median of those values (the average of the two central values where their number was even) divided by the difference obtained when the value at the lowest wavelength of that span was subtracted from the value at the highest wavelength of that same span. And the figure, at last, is -14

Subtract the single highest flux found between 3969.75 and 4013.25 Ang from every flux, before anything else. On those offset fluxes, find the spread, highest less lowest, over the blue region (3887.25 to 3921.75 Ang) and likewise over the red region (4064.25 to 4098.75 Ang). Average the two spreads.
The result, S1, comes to 2.4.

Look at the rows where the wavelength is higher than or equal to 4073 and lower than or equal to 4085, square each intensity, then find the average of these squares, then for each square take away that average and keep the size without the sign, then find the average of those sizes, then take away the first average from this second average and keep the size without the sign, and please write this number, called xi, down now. 34.5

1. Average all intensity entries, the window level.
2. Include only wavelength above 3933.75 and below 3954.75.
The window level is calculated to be 6.41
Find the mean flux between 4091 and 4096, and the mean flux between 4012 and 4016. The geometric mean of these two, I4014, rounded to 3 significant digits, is 6.29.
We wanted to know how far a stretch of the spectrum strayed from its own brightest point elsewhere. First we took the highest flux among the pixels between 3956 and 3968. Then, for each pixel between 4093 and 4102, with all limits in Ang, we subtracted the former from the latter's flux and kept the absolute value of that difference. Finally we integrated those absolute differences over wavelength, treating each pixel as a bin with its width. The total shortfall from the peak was 10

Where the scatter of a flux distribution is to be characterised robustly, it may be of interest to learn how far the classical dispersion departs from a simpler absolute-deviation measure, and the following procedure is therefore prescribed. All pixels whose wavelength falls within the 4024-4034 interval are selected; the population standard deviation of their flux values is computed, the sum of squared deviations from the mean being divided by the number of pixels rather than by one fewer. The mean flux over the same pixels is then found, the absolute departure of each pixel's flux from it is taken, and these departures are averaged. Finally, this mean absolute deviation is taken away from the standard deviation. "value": 0.37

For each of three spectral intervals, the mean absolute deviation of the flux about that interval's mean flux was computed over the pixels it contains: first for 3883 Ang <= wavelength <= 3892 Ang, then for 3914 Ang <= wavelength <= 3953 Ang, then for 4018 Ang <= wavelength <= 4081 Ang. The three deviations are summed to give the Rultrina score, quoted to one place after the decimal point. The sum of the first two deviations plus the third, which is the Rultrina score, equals 1.9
